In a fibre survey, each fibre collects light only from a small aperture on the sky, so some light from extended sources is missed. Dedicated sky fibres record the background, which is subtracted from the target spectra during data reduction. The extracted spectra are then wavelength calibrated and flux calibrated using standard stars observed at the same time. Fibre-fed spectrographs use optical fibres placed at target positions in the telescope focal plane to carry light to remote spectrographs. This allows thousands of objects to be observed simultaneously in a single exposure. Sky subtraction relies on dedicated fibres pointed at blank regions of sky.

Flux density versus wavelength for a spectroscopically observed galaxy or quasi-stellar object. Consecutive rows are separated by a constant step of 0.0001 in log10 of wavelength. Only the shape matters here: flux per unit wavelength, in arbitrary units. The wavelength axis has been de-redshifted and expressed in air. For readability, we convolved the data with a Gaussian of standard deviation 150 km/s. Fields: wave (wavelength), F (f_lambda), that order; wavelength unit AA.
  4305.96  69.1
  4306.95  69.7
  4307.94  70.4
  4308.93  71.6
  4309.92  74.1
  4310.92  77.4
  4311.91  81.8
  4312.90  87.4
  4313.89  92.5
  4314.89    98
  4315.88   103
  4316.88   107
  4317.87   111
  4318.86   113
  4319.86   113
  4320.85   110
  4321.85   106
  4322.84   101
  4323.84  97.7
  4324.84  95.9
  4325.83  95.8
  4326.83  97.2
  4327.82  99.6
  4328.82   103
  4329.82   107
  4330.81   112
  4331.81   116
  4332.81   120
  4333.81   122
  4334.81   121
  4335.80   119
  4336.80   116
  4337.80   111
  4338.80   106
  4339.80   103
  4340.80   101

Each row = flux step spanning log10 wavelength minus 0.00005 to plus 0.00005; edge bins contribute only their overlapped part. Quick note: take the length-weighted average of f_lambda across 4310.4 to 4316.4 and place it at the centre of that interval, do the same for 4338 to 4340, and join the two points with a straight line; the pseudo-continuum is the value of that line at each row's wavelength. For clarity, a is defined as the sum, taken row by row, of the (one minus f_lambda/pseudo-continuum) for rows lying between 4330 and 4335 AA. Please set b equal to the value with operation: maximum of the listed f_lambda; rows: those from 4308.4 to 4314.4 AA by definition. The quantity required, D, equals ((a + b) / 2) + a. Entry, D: 45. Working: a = -0.80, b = 92.5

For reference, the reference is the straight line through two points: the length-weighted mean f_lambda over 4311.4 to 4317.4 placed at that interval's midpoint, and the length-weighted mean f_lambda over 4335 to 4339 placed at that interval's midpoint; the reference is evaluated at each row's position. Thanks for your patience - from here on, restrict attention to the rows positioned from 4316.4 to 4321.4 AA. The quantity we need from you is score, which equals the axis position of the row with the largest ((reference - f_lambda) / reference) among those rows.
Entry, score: 4320.85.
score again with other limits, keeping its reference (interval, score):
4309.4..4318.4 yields 4309.92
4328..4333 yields 4328.82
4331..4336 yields 4335.80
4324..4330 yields 4325.83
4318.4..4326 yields 4325.83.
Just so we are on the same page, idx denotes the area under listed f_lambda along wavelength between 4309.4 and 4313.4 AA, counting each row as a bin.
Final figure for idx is 321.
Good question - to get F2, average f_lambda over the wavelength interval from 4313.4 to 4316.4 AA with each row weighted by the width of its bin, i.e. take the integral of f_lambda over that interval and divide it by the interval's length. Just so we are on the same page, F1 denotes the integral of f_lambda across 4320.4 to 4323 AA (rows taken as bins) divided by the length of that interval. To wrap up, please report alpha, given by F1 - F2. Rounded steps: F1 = 106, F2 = 98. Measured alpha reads 9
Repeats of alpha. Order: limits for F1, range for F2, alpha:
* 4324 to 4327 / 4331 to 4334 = -22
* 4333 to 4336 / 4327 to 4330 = 19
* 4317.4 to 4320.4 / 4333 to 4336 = -8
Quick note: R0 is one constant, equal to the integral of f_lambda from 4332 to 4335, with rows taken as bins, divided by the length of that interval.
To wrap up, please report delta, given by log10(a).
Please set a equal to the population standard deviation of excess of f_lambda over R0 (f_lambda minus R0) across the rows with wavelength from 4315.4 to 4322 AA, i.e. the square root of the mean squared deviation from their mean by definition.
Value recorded 0.5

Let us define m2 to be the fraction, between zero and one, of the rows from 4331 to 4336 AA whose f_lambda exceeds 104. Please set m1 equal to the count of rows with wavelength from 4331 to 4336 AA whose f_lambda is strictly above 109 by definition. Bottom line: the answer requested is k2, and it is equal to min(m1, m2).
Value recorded 1.0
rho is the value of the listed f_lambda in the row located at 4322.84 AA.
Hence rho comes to 101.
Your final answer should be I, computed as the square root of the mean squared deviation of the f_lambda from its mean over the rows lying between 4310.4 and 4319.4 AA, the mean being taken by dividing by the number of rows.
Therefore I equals 12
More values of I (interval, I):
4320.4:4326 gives 5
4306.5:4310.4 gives 2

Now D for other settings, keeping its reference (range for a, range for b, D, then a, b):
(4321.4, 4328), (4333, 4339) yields 61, -0.16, 122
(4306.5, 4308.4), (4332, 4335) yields 62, 0.38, 122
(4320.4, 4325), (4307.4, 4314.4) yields 46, -0.34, 92.5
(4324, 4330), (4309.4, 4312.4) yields 41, -0.08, 81.8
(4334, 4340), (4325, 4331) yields 55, -0.47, 112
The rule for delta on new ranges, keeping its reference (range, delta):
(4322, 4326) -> 0.3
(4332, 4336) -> 0.0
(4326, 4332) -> 0.8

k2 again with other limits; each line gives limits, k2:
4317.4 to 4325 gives 0.6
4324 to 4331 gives 0.3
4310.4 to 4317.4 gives 0.0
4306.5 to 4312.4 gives 0.0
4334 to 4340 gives 0.8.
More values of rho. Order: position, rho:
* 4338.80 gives 106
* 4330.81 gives 112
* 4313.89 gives 92.5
